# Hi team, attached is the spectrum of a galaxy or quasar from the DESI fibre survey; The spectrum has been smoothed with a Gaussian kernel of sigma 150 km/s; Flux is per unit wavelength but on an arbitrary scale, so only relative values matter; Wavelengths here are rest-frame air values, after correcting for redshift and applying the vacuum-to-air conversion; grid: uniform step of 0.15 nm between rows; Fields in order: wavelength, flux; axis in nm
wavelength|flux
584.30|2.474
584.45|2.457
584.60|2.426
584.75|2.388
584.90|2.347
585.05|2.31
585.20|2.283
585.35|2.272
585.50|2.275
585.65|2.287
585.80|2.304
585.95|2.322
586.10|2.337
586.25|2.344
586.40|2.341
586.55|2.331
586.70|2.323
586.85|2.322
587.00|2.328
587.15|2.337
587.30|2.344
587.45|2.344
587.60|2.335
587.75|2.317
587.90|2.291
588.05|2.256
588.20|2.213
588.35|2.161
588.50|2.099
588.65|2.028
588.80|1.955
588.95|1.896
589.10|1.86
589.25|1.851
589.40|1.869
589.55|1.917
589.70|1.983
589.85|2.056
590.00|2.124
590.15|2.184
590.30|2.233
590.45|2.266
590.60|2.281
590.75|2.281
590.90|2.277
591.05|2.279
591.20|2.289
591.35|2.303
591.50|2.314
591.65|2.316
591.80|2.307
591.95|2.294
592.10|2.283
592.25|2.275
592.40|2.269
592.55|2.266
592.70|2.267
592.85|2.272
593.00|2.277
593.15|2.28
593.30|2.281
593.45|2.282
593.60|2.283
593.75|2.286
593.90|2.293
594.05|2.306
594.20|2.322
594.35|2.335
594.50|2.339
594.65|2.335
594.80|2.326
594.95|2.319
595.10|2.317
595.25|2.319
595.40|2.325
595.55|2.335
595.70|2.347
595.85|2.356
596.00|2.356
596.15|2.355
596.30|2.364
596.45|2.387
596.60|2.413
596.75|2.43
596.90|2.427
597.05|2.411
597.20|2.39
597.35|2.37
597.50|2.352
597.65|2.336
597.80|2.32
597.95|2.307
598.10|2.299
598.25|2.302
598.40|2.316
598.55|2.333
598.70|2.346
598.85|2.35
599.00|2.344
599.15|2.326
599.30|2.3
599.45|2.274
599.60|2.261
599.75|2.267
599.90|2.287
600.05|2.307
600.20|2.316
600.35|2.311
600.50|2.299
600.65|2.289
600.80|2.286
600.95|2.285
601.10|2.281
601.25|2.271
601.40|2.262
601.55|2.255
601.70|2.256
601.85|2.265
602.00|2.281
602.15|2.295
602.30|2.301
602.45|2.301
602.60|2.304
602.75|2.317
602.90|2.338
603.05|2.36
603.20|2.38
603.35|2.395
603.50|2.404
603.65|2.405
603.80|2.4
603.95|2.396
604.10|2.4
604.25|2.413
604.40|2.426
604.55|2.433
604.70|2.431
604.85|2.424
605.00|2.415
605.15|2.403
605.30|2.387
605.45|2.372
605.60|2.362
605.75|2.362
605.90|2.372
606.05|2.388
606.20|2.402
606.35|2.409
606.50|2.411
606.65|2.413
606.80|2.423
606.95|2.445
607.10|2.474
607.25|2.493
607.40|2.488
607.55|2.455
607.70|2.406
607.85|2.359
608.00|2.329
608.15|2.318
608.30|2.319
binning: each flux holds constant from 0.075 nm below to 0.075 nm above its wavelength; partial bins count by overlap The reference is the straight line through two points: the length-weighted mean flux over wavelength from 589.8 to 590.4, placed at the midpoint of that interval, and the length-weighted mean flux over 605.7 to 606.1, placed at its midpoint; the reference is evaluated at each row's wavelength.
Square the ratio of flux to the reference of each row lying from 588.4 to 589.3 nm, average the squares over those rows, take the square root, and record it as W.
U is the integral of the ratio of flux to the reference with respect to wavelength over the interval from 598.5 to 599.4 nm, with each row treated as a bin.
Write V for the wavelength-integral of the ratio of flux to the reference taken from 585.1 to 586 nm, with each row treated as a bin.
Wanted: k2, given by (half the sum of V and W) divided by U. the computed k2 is 1.03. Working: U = 0.921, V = 0.98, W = 0.91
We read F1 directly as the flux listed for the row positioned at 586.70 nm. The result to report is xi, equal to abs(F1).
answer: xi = 2.32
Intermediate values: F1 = 2.323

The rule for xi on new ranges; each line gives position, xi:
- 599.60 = 2.26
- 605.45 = 2.37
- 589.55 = 1.92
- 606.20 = 2.40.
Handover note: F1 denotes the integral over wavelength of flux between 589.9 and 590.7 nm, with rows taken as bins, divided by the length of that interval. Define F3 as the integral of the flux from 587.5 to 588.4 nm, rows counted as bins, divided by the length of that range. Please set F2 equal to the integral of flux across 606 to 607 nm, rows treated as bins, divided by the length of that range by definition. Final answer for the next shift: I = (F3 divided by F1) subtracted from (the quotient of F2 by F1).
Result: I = 0.066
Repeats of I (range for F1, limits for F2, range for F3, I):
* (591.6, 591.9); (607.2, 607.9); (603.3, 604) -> 0.018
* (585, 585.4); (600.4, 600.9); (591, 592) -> -0.004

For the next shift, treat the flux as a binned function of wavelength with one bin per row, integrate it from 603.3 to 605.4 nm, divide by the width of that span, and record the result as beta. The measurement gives 2.41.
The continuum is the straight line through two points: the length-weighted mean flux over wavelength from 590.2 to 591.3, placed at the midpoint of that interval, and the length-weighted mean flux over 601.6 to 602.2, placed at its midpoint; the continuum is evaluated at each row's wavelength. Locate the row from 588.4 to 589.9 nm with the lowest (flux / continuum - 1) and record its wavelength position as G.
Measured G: 589.25 nm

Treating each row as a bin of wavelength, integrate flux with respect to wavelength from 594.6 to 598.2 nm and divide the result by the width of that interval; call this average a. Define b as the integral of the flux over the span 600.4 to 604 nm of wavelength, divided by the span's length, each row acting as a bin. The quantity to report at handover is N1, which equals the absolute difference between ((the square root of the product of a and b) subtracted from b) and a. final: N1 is 2.37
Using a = 2.35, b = 2.32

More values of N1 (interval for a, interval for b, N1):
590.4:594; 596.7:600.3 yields 2.26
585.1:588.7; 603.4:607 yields 2.22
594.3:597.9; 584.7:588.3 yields 2.38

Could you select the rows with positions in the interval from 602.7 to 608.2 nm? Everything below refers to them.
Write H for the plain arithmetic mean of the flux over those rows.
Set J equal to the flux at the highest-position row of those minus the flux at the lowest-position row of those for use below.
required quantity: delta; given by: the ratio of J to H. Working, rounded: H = 2.40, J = 0.00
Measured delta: 0.00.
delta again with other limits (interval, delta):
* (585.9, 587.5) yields 0.01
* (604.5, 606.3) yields -0.01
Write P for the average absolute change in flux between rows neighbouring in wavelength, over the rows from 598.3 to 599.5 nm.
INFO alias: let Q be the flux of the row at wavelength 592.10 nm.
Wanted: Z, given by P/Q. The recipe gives 0.007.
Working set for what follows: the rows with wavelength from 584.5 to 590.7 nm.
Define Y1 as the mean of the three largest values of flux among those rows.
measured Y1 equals 2.39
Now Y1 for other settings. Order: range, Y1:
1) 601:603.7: 2.40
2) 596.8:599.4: 2.41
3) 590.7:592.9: 2.31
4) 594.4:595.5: 2.33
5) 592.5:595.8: 2.34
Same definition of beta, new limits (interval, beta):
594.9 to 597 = 2.36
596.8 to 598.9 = 2.35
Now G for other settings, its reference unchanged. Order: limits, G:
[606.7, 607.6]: 606.80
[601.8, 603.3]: 601.85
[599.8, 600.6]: 599.90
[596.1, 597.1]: 596.15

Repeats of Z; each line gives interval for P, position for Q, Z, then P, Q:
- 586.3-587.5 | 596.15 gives 0.002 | 0.006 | 2.355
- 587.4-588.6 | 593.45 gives 0.015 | 0.035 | 2.282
